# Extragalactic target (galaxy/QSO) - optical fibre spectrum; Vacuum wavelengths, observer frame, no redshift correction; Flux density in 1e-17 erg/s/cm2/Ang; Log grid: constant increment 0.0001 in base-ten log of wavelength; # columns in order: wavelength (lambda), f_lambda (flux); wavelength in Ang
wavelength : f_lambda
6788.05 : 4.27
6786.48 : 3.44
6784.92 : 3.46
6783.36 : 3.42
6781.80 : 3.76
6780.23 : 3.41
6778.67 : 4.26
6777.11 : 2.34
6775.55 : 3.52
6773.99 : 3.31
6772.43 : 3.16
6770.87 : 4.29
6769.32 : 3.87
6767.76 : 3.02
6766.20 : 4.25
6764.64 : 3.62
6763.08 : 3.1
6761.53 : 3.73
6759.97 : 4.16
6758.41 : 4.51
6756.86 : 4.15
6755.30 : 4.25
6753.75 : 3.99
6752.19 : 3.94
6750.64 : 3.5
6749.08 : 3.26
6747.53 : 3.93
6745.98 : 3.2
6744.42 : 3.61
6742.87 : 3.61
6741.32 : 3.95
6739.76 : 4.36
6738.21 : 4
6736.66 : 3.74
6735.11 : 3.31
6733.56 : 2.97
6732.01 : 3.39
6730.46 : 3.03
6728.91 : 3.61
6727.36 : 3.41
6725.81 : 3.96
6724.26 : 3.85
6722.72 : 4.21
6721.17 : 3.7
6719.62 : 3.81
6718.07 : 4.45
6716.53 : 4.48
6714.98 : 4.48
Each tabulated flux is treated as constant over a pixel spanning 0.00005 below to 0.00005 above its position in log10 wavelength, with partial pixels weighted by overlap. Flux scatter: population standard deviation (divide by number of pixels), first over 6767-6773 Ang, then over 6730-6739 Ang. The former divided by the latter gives 1.4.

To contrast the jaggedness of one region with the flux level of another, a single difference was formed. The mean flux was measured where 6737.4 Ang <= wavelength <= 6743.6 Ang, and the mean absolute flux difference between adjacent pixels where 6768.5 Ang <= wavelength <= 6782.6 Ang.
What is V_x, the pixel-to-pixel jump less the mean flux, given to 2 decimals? -3.20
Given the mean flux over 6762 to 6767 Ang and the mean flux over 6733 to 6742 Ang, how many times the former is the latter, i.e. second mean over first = 1.02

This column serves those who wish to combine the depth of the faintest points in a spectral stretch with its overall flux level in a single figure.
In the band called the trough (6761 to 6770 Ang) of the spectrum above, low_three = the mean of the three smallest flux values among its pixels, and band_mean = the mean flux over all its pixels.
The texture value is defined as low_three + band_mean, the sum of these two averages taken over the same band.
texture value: 6.84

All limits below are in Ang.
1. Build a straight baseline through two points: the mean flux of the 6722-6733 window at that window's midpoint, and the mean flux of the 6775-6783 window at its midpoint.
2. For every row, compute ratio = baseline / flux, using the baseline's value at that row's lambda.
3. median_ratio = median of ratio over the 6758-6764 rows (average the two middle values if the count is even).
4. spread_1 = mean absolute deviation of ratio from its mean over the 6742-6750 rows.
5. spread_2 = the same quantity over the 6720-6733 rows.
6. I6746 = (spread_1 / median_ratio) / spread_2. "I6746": 0.98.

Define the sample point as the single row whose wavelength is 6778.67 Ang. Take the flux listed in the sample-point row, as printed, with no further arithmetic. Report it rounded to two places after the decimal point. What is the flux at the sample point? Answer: 4.26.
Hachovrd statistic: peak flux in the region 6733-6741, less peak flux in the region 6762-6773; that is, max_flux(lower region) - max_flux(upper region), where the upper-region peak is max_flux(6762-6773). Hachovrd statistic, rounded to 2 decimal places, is 0.07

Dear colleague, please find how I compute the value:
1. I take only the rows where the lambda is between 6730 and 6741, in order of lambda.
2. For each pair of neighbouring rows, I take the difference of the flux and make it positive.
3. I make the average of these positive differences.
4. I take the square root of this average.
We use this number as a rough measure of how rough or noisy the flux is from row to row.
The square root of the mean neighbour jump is 0.60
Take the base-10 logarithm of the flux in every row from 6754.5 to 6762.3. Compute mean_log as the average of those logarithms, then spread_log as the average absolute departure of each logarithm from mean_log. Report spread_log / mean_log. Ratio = 0.030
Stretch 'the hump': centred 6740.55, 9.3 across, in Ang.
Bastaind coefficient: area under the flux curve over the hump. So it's 36.1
